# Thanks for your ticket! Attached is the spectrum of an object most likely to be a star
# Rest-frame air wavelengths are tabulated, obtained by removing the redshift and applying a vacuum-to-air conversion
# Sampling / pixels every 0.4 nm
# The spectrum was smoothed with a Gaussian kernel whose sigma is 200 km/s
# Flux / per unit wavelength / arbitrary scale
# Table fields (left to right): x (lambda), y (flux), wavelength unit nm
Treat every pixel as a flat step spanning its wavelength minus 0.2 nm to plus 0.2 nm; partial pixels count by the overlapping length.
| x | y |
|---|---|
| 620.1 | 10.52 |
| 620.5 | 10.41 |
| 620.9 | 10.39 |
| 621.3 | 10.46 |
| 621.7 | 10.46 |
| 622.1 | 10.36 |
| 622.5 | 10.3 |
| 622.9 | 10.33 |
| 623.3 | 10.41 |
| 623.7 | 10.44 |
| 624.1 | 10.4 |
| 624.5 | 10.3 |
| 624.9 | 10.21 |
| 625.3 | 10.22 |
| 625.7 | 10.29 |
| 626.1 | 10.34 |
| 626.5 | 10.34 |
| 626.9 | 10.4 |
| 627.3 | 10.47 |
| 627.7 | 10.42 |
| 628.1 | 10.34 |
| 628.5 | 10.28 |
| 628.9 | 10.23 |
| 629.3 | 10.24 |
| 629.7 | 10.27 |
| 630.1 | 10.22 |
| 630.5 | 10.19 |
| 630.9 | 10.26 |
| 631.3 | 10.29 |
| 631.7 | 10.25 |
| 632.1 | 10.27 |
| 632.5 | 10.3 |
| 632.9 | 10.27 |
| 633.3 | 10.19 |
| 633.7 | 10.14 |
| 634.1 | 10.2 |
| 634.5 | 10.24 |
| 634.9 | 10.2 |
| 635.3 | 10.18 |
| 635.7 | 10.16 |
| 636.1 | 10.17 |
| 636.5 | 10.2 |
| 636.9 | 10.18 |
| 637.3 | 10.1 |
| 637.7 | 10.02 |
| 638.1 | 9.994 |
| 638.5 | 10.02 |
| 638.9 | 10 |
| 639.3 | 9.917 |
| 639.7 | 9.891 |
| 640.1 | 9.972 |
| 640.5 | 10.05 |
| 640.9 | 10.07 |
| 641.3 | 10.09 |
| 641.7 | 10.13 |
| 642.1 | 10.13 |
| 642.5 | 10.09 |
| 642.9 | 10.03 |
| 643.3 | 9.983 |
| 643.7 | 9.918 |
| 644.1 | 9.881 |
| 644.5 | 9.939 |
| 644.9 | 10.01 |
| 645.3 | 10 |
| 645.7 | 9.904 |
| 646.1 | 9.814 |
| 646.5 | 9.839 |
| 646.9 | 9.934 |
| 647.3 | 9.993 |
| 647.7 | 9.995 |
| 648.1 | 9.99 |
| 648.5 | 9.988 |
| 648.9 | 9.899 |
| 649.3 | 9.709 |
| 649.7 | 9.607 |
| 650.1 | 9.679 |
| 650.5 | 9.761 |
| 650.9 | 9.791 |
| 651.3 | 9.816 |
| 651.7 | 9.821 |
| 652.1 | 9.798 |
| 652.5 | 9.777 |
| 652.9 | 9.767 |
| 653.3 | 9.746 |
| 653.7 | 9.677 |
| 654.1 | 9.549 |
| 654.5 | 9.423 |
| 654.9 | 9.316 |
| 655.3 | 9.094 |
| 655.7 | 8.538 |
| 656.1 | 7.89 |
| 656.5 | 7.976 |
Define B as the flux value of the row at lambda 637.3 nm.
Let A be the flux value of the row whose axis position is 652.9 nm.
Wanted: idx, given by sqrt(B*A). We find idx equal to 9.9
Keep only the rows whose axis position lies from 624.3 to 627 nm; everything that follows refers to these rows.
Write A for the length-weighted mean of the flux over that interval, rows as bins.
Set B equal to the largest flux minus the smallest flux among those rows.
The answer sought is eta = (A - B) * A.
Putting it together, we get 104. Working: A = 10.3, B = 0.19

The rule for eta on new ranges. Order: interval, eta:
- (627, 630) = 104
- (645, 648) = 97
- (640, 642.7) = 100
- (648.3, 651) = 92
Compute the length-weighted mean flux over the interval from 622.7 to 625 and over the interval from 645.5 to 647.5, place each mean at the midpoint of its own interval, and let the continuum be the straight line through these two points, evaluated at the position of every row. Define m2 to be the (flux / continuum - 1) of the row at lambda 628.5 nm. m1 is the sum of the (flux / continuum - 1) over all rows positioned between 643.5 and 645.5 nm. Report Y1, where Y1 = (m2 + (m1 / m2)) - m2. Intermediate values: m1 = 0.01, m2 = 0.002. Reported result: 3.3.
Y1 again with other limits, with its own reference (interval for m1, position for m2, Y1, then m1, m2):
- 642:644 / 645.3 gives 3.8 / 0.03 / 0.008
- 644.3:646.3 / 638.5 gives -1.6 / 0.01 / -0.004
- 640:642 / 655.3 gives -0.4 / 0.03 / -0.064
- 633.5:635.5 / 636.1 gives 4.2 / 0.03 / 0.006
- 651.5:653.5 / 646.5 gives -0.5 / 0.00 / -0.006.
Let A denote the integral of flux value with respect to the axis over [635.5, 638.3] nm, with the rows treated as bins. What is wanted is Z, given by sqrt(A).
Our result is 5.32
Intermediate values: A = 28.3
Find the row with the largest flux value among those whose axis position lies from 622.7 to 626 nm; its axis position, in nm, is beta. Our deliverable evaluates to 623.7 nm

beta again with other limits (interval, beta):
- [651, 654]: 651.7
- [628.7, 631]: 629.7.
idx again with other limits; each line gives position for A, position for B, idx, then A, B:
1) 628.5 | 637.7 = 10.1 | 10.28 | 10.02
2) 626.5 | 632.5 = 10.3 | 10.34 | 10.3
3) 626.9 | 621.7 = 10.4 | 10.4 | 10.46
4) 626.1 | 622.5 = 10.3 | 10.34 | 10.3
